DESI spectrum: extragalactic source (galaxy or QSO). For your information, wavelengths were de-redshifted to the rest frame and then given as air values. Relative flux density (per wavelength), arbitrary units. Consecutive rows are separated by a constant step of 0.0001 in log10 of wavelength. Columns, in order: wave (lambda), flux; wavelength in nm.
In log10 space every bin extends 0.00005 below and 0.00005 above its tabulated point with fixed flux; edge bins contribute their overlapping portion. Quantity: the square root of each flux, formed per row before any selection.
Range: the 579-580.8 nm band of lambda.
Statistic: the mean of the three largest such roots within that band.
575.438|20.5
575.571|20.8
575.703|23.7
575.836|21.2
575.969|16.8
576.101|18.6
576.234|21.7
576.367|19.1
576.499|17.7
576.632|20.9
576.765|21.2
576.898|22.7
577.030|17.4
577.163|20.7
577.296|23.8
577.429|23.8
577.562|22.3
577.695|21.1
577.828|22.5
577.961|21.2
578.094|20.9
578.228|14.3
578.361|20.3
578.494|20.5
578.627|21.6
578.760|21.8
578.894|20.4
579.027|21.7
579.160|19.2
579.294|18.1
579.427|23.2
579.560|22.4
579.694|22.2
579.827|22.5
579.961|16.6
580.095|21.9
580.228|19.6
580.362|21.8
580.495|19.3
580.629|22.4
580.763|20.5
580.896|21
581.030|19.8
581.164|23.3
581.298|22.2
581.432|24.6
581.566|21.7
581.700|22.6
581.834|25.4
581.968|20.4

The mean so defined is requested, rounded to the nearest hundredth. 4.76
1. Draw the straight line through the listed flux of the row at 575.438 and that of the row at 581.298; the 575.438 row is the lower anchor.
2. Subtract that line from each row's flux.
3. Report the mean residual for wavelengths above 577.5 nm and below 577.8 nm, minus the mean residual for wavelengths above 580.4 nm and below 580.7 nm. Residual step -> 1.7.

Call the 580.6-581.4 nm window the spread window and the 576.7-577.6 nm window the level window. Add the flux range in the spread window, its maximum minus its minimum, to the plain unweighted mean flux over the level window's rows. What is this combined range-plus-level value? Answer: 25.2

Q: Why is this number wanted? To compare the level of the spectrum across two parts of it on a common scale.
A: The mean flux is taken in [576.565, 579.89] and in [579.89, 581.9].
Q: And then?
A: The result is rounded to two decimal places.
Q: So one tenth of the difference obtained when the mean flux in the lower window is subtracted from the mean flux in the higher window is 0.04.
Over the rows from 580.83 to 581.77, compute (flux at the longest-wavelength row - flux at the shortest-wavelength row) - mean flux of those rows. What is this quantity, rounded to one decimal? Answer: -20.6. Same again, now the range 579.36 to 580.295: -24.8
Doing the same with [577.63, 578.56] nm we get -20.7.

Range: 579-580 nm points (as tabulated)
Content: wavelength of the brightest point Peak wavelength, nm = 579.427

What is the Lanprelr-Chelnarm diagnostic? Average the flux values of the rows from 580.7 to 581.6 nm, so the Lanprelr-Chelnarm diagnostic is 21.9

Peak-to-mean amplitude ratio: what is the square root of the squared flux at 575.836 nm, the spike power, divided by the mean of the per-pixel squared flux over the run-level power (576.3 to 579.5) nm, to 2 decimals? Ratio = 1.02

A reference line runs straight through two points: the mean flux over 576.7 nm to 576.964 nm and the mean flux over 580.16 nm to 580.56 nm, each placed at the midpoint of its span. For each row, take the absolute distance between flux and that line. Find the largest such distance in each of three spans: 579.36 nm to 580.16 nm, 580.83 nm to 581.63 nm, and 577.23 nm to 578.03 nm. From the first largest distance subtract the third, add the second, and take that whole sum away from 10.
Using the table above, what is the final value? 3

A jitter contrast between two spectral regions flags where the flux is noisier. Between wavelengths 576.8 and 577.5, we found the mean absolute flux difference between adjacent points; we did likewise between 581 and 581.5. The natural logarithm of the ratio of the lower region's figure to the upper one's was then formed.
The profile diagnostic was 0.23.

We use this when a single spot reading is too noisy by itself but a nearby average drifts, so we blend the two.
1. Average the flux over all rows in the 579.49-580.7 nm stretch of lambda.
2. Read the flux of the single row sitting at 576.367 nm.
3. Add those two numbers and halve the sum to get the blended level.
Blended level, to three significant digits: 20.0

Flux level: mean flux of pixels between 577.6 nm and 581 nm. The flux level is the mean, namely 20.7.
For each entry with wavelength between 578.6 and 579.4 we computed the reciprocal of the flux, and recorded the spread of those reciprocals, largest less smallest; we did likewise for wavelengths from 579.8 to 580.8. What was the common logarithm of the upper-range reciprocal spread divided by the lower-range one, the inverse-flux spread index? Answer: 0.23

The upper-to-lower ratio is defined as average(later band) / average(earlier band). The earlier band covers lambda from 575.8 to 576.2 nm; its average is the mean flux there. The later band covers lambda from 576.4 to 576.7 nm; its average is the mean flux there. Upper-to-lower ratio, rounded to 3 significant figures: 1.02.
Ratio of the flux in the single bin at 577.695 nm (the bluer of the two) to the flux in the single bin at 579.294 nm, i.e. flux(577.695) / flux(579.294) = 1.17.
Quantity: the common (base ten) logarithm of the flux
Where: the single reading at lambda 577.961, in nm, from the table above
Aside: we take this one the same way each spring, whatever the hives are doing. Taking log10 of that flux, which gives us 1.326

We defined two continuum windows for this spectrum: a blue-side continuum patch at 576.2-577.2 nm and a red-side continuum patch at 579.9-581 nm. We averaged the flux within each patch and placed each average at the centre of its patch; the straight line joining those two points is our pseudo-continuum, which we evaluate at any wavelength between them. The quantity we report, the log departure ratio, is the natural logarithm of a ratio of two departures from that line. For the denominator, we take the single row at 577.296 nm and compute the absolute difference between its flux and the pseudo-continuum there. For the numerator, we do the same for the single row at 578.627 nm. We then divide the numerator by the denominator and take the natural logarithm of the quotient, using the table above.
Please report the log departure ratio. -1.0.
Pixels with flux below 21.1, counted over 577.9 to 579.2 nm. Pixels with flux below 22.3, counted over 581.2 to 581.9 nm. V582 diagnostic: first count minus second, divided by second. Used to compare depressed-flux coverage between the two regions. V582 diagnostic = 2.0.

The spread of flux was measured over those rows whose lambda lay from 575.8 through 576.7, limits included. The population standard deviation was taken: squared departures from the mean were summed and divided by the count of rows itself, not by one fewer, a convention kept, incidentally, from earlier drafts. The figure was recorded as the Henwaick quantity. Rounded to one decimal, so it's 1.7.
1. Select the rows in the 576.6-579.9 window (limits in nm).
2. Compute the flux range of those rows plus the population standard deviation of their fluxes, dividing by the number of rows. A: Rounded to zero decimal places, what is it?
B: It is 12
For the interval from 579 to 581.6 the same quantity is 10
